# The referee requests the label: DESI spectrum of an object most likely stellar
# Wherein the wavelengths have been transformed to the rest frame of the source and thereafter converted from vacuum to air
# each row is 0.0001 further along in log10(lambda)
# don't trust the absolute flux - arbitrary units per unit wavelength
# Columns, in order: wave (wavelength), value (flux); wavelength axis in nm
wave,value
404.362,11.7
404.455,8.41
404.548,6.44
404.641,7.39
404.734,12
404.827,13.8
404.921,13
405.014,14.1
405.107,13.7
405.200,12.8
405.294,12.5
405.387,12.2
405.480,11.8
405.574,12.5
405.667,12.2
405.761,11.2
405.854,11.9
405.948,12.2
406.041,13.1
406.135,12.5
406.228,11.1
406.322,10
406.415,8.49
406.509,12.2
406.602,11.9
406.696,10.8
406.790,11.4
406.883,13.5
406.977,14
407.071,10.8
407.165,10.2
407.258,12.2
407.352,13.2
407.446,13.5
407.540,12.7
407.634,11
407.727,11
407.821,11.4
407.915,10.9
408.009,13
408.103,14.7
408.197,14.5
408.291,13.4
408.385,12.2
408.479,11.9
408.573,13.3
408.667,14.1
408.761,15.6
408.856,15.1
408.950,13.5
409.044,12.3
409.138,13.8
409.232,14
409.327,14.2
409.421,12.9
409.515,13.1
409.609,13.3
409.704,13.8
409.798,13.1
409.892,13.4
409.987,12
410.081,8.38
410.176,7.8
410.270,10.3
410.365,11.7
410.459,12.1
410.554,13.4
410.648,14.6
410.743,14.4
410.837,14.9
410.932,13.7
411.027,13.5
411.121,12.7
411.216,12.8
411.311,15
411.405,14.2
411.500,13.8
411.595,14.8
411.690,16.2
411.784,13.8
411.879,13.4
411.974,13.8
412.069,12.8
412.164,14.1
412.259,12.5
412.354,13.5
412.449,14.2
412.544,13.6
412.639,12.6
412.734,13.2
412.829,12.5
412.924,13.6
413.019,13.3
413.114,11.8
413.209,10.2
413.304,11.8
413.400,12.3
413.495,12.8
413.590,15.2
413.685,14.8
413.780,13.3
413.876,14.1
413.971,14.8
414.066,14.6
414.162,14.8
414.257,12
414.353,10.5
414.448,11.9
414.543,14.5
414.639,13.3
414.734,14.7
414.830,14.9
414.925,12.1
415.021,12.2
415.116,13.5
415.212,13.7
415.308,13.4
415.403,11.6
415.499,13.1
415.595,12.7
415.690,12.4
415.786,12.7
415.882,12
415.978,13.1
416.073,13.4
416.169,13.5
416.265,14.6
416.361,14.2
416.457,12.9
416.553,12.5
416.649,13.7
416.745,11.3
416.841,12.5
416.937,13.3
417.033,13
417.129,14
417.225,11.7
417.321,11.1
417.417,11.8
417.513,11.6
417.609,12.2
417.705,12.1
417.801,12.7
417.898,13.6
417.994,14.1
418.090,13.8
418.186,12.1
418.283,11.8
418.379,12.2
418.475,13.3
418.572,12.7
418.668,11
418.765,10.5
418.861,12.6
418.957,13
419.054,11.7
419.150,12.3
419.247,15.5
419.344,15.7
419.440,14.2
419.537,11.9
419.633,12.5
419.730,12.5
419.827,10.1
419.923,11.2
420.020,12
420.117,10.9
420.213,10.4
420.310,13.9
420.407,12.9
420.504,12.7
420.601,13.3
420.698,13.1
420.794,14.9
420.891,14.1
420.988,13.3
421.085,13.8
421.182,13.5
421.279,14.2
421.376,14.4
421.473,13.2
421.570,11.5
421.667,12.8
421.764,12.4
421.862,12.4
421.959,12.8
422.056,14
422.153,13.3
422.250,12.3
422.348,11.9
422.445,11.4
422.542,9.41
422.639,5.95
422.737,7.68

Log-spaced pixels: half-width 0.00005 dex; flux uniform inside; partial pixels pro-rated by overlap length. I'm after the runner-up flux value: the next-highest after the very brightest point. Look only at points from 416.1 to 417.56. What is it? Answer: 14.2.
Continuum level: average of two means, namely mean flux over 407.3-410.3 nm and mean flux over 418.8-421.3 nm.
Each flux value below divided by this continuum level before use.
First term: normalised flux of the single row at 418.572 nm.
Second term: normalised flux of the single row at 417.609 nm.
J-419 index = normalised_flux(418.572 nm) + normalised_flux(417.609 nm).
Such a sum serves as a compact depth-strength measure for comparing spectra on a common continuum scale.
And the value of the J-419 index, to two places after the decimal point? 1.94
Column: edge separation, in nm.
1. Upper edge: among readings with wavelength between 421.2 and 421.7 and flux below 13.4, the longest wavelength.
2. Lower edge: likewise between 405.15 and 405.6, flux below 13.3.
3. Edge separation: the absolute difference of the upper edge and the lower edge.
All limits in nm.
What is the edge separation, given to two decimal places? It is 16.09 nm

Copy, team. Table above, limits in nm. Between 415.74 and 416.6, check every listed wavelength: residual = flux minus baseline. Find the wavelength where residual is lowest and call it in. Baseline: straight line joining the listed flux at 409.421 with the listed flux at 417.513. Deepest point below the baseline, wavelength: 415.882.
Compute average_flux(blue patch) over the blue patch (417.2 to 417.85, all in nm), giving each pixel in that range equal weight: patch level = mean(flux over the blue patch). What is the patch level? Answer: 11.9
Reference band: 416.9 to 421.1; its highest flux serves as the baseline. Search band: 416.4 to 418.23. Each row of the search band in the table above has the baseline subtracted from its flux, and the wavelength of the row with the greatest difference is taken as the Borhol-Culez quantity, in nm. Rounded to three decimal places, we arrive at 417.994 nm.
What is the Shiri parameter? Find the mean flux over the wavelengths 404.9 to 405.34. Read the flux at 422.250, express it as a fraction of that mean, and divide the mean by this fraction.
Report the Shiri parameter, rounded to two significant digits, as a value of 14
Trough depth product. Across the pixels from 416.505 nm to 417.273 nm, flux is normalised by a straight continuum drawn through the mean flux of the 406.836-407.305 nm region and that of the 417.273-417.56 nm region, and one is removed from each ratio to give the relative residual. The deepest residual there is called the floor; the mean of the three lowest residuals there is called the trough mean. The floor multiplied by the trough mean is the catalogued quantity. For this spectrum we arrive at -0.0005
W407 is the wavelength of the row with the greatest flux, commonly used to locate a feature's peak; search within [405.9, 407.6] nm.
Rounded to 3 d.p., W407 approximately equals 406.977 nm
